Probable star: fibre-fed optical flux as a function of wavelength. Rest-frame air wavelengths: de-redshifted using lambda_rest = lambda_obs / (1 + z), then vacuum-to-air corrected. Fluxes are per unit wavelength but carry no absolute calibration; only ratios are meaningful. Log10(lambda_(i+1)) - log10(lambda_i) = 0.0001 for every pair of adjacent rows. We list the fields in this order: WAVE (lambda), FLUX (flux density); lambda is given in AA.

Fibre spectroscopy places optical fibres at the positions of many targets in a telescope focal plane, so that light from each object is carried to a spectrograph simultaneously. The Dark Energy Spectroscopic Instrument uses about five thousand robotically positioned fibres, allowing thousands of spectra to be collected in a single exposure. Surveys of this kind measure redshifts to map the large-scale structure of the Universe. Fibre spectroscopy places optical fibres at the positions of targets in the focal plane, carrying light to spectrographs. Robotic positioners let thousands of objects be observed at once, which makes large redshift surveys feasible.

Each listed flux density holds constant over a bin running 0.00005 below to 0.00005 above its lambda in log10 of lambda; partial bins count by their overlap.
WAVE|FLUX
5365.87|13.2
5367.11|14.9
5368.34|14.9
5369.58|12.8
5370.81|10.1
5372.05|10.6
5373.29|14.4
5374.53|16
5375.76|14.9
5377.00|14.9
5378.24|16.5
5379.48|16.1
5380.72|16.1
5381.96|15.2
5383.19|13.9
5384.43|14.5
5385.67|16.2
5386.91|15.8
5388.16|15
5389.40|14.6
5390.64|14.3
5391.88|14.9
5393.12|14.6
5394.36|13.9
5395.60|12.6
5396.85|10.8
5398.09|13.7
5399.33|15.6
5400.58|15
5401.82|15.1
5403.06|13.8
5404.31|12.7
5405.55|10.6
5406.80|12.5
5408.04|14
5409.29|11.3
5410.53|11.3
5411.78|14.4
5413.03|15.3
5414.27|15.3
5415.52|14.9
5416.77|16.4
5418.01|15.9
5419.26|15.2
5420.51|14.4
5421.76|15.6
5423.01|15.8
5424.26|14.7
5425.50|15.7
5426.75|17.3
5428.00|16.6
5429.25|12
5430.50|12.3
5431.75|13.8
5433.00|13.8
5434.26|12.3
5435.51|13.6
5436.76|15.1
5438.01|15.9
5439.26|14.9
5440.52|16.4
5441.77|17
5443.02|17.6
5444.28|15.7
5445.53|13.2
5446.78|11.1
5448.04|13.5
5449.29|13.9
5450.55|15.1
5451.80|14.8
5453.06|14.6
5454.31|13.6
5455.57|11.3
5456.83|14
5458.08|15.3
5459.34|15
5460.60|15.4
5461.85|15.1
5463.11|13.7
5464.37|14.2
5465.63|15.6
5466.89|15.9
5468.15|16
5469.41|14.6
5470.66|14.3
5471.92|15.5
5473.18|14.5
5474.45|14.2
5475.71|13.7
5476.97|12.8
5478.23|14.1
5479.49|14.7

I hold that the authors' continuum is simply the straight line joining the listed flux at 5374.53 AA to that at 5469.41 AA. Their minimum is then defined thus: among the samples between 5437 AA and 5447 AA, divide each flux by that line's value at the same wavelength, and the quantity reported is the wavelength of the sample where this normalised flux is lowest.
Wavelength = 5446.78 AA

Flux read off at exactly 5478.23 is 14.1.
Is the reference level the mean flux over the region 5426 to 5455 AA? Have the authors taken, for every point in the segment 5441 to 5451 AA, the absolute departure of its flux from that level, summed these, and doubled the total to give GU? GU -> 27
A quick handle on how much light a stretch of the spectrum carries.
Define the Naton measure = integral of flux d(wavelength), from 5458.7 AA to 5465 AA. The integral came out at 92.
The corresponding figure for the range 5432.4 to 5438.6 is 88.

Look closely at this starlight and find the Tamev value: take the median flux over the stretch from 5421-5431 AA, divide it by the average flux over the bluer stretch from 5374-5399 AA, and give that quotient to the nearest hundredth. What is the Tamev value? 1.06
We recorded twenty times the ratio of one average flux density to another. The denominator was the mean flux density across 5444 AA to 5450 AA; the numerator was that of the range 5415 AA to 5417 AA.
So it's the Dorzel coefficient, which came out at 23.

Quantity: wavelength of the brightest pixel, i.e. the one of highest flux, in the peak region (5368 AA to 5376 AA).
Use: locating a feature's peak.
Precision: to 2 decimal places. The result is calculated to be 5374.53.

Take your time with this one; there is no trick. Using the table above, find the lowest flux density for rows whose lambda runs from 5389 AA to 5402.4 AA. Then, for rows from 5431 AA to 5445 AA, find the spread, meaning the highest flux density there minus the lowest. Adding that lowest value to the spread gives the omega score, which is 16.1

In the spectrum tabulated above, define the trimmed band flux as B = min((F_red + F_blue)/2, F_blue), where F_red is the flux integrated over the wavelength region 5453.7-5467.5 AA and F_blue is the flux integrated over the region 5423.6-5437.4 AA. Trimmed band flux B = 197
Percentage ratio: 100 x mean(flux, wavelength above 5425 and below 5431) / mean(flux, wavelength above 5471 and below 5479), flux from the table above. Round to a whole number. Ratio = 105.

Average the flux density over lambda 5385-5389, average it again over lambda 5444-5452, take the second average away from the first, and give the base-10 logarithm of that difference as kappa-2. 0.25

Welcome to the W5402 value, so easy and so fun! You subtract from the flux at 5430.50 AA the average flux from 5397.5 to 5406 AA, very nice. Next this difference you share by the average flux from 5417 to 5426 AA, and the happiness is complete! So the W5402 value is -0.10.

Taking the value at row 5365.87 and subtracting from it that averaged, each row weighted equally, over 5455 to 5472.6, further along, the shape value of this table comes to -1.5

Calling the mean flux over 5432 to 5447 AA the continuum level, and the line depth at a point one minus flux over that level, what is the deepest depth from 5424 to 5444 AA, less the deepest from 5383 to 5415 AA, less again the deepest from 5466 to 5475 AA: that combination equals -0.13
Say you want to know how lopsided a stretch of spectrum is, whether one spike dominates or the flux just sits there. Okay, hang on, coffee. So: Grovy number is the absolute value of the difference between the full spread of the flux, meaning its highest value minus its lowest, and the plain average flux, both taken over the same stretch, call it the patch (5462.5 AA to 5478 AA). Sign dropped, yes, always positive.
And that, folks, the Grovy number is 11.4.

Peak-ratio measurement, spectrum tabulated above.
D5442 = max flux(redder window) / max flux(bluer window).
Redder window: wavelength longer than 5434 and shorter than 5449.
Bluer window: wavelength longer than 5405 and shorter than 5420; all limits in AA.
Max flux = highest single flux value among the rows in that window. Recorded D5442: 1.07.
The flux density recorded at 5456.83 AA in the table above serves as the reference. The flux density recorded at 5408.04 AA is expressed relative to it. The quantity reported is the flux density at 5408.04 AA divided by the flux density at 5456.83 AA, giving 1.00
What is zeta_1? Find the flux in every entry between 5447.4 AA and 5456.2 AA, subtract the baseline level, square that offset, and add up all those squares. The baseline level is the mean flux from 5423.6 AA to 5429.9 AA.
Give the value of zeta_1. 24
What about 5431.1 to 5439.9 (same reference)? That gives 16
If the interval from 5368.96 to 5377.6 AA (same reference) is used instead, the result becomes 56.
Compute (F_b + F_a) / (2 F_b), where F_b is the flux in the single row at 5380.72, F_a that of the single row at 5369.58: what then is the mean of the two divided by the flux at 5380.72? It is 0.90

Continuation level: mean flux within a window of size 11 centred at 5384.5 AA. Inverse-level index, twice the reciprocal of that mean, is 0.131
